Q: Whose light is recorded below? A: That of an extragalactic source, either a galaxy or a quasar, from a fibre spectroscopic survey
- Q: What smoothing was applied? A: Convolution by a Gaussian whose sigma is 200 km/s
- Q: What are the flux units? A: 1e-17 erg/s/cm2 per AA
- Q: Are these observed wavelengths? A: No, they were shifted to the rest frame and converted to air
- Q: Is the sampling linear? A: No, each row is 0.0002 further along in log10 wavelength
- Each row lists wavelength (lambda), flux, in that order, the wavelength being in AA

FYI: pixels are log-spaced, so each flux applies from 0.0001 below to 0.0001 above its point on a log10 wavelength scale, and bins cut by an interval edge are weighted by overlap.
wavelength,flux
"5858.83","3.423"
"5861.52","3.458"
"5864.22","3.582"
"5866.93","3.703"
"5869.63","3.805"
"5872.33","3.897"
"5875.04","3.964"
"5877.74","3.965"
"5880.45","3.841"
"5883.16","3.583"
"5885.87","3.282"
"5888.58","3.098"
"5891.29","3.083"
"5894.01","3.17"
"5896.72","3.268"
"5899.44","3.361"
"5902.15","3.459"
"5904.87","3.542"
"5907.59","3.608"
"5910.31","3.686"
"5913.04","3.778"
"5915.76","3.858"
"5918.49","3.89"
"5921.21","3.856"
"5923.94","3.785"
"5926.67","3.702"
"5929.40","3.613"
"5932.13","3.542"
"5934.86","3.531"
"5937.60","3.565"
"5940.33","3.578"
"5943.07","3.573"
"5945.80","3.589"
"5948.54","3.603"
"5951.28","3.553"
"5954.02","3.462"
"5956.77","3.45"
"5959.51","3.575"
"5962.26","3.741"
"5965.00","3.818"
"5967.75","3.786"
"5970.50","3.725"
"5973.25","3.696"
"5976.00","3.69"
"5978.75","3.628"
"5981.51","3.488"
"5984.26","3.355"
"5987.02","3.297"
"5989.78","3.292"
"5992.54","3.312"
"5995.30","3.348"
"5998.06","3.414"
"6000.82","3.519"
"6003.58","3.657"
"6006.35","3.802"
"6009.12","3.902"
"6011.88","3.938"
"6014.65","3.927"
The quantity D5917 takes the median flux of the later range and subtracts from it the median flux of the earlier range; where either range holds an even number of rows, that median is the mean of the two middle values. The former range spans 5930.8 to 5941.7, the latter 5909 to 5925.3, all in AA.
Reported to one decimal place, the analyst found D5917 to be -0.3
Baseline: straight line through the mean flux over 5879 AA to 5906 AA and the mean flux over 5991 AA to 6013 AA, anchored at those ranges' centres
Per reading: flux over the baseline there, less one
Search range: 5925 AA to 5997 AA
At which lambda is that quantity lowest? 5989.78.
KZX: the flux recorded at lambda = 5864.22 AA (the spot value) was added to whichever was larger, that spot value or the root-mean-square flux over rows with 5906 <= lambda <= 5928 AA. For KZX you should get 7.4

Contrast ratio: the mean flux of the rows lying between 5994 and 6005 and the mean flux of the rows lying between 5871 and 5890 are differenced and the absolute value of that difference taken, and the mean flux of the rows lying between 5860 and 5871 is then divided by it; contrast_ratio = 21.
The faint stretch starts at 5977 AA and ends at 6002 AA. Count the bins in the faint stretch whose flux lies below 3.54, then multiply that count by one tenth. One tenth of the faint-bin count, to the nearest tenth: 0.8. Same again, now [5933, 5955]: 0.2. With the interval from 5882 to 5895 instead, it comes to 0.4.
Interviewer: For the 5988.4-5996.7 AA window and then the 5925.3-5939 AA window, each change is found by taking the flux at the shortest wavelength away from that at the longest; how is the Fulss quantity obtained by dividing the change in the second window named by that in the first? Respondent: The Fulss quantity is -2.4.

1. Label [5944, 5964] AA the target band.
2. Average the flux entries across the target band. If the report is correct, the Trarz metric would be 3.57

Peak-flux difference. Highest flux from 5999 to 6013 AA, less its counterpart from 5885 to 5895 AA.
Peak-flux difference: 0.66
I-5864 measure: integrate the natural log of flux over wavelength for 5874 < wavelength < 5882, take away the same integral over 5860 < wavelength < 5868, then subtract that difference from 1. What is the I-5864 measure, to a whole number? 0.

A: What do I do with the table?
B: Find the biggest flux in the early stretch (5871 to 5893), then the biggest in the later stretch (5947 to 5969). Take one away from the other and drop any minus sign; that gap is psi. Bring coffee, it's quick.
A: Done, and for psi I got 0.15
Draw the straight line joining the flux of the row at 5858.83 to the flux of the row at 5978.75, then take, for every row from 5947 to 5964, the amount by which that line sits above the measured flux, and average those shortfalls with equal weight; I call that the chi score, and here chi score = 0.02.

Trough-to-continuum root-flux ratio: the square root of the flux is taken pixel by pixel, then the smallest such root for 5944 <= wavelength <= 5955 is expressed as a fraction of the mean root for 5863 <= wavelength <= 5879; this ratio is 0.95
